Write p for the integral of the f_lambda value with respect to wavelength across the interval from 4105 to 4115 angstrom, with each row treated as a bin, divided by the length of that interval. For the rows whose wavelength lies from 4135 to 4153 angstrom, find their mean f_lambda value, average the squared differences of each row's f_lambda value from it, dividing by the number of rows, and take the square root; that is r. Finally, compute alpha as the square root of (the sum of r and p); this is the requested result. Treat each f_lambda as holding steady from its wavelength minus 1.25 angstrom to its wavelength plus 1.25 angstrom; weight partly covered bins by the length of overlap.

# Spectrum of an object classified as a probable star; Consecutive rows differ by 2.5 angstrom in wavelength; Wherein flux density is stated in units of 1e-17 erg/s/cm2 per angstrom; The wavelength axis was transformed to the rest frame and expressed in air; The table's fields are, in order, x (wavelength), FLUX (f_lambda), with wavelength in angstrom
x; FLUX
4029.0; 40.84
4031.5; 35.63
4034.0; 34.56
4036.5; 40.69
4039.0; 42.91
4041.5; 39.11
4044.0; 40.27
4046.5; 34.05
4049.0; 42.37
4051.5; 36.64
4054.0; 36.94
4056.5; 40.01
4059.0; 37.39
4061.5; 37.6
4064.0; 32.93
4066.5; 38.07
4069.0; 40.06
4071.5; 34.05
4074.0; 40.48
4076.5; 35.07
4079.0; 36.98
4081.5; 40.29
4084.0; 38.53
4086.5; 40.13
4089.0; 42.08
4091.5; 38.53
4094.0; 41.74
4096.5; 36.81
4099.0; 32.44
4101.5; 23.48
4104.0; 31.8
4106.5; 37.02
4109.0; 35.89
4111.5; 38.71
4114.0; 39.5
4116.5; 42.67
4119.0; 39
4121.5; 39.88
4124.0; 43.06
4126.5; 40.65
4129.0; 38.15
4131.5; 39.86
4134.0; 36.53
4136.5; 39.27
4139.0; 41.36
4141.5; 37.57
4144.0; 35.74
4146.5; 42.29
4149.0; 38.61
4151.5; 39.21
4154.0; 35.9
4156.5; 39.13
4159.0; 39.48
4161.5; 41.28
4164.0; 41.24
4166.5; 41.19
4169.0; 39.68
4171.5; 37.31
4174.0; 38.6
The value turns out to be 6.30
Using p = 37.6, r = 2.0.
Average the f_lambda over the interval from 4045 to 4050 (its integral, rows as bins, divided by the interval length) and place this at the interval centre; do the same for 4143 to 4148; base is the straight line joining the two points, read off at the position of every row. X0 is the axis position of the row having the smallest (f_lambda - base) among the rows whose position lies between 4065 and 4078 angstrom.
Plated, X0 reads 4071.5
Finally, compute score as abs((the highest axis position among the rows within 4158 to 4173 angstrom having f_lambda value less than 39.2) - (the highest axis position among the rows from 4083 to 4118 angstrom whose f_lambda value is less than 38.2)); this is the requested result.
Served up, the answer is 62.5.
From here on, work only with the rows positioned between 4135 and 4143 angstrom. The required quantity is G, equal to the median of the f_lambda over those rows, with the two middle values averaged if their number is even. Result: 39.3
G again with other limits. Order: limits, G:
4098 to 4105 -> 31.8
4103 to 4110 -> 35.9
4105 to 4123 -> 39.0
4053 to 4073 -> 37.5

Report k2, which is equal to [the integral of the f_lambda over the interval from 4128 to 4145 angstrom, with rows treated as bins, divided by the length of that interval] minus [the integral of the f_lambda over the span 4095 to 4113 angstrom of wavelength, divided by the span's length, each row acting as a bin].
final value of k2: 4.5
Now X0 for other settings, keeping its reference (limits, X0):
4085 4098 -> 4096.5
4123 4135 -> 4134.0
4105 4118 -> 4109.0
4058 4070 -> 4064.0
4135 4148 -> 4144.0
